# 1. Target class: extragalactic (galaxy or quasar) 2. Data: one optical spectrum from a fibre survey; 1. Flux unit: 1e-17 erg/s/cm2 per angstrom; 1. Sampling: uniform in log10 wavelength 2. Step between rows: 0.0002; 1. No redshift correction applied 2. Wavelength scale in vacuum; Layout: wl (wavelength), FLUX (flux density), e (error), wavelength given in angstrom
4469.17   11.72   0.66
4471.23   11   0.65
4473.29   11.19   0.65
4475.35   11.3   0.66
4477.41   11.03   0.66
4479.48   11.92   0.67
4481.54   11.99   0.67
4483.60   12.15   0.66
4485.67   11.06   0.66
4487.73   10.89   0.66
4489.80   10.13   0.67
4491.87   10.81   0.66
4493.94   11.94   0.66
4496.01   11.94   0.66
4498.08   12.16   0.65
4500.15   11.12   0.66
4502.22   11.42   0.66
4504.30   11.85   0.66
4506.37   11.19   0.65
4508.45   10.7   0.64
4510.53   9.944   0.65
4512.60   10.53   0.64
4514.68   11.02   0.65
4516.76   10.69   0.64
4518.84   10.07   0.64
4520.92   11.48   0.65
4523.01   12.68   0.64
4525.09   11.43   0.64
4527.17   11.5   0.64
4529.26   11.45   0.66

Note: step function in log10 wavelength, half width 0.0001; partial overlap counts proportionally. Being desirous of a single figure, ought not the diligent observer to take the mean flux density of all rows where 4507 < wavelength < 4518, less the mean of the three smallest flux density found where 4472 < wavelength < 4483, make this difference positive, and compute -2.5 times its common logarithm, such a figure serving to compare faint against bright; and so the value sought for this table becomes 0.6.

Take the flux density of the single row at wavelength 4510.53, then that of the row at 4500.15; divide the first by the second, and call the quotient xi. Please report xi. 0.89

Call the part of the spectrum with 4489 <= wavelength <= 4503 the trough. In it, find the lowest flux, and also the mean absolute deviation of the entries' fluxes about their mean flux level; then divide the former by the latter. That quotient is 18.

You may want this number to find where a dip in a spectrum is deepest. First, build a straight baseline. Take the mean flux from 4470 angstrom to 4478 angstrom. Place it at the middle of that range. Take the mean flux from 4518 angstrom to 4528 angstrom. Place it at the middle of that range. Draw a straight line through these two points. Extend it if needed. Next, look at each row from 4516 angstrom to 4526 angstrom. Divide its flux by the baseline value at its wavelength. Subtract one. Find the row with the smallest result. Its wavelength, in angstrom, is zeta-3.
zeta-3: 4518.84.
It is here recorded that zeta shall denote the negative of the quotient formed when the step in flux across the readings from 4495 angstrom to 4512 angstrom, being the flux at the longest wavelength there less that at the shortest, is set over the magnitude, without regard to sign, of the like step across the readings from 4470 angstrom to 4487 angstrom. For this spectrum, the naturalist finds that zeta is 33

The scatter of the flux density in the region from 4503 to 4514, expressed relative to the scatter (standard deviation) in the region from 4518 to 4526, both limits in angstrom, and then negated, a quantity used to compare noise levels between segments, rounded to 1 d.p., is -0.7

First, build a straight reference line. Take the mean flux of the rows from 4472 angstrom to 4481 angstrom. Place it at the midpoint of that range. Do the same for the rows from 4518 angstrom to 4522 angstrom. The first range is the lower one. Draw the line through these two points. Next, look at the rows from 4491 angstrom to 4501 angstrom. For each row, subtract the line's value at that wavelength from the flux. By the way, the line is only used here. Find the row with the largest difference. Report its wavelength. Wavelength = 4498.08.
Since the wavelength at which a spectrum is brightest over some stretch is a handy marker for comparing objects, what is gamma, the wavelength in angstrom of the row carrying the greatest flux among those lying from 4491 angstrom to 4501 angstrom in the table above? 4498.08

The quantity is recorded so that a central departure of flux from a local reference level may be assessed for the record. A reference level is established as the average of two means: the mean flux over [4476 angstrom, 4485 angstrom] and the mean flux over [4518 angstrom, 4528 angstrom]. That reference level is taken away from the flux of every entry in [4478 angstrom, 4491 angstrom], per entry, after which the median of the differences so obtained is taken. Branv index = -0.1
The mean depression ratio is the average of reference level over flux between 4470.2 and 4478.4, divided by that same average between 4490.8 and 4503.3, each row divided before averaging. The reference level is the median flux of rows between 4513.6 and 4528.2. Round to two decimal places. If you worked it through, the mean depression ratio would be 1.04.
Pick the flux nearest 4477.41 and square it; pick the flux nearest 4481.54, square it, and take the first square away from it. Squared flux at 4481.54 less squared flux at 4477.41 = 22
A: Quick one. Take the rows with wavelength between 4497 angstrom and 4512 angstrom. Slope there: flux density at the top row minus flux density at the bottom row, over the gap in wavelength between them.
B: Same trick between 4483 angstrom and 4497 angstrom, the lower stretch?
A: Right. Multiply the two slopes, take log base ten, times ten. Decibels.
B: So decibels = -25.2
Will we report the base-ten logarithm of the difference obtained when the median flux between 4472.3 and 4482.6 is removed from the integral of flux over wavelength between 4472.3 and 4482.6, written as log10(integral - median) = 2.03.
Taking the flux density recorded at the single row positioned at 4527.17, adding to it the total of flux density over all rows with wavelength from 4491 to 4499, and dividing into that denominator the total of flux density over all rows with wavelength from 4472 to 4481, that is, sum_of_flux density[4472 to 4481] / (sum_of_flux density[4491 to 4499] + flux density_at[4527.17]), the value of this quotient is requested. 0.78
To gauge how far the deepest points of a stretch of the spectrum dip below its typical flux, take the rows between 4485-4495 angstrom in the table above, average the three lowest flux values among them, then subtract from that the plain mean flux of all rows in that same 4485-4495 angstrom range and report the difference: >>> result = -0.36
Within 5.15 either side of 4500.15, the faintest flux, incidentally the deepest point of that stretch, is 11.12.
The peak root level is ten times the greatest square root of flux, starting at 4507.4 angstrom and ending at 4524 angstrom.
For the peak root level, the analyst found 35.6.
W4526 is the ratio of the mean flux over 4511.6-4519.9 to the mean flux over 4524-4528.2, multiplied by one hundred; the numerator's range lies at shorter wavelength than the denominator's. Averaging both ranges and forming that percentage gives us 92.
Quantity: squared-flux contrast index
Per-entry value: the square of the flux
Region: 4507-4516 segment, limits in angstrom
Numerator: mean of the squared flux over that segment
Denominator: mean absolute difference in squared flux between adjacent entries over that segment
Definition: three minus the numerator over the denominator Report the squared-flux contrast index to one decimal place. -5.8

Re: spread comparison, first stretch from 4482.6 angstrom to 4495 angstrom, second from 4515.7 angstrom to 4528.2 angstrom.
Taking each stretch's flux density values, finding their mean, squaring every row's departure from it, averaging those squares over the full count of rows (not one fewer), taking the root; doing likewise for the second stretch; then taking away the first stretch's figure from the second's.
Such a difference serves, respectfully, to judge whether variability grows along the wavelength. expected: 0.11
